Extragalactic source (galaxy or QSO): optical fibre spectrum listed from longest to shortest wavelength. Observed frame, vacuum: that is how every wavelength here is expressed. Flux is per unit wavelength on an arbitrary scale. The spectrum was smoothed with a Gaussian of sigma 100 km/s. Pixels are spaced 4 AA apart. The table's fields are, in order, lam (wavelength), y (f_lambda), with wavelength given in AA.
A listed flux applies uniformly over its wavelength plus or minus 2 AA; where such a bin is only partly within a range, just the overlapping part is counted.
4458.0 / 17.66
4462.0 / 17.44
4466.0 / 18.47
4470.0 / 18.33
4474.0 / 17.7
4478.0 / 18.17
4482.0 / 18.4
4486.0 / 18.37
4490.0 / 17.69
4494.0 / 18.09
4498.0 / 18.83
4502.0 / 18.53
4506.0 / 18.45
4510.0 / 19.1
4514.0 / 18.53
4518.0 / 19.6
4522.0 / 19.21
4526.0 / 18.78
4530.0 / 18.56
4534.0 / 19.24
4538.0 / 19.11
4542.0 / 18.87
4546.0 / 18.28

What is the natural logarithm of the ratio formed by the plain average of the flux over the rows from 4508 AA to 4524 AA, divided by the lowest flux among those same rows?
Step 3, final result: 0.031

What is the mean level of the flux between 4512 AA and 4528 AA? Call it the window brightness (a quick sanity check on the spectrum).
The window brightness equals 19.0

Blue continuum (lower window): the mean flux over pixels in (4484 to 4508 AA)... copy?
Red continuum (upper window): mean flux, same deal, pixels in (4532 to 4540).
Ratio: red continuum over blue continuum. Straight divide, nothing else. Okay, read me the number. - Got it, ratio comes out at 1.05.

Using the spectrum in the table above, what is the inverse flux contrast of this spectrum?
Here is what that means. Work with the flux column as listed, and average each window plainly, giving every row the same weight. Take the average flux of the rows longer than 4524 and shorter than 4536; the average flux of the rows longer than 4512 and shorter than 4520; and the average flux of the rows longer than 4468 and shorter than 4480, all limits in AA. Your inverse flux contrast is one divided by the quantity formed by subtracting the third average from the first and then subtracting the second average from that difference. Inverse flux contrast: -0.0547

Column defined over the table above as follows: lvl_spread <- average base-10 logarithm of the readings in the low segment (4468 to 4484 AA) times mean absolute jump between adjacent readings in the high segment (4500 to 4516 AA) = 0.55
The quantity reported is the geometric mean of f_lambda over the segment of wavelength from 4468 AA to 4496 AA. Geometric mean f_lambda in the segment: 18.1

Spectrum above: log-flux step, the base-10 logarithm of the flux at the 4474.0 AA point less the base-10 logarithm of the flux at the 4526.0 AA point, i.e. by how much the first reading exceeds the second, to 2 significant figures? -0.026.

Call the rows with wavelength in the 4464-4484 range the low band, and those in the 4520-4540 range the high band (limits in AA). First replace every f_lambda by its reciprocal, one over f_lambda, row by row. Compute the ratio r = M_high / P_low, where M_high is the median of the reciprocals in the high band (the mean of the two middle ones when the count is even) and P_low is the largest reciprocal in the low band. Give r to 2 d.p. 0.93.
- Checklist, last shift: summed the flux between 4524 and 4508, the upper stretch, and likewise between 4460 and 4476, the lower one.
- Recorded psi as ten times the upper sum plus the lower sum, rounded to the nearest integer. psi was 836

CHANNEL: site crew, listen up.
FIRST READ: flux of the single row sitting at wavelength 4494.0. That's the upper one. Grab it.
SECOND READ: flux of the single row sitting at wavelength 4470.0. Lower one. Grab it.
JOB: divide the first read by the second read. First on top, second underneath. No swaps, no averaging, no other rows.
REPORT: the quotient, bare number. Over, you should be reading 0.99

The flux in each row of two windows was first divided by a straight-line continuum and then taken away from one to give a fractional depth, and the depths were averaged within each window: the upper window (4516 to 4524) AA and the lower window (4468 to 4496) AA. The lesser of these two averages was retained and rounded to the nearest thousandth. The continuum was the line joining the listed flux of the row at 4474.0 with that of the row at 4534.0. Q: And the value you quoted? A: -0.028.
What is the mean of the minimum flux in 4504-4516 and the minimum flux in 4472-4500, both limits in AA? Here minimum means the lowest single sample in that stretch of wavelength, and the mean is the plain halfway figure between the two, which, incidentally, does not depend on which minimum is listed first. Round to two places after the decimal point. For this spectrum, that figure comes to 18.07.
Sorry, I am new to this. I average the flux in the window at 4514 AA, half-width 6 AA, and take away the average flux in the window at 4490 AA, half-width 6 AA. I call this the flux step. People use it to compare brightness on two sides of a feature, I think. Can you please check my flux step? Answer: 1.0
